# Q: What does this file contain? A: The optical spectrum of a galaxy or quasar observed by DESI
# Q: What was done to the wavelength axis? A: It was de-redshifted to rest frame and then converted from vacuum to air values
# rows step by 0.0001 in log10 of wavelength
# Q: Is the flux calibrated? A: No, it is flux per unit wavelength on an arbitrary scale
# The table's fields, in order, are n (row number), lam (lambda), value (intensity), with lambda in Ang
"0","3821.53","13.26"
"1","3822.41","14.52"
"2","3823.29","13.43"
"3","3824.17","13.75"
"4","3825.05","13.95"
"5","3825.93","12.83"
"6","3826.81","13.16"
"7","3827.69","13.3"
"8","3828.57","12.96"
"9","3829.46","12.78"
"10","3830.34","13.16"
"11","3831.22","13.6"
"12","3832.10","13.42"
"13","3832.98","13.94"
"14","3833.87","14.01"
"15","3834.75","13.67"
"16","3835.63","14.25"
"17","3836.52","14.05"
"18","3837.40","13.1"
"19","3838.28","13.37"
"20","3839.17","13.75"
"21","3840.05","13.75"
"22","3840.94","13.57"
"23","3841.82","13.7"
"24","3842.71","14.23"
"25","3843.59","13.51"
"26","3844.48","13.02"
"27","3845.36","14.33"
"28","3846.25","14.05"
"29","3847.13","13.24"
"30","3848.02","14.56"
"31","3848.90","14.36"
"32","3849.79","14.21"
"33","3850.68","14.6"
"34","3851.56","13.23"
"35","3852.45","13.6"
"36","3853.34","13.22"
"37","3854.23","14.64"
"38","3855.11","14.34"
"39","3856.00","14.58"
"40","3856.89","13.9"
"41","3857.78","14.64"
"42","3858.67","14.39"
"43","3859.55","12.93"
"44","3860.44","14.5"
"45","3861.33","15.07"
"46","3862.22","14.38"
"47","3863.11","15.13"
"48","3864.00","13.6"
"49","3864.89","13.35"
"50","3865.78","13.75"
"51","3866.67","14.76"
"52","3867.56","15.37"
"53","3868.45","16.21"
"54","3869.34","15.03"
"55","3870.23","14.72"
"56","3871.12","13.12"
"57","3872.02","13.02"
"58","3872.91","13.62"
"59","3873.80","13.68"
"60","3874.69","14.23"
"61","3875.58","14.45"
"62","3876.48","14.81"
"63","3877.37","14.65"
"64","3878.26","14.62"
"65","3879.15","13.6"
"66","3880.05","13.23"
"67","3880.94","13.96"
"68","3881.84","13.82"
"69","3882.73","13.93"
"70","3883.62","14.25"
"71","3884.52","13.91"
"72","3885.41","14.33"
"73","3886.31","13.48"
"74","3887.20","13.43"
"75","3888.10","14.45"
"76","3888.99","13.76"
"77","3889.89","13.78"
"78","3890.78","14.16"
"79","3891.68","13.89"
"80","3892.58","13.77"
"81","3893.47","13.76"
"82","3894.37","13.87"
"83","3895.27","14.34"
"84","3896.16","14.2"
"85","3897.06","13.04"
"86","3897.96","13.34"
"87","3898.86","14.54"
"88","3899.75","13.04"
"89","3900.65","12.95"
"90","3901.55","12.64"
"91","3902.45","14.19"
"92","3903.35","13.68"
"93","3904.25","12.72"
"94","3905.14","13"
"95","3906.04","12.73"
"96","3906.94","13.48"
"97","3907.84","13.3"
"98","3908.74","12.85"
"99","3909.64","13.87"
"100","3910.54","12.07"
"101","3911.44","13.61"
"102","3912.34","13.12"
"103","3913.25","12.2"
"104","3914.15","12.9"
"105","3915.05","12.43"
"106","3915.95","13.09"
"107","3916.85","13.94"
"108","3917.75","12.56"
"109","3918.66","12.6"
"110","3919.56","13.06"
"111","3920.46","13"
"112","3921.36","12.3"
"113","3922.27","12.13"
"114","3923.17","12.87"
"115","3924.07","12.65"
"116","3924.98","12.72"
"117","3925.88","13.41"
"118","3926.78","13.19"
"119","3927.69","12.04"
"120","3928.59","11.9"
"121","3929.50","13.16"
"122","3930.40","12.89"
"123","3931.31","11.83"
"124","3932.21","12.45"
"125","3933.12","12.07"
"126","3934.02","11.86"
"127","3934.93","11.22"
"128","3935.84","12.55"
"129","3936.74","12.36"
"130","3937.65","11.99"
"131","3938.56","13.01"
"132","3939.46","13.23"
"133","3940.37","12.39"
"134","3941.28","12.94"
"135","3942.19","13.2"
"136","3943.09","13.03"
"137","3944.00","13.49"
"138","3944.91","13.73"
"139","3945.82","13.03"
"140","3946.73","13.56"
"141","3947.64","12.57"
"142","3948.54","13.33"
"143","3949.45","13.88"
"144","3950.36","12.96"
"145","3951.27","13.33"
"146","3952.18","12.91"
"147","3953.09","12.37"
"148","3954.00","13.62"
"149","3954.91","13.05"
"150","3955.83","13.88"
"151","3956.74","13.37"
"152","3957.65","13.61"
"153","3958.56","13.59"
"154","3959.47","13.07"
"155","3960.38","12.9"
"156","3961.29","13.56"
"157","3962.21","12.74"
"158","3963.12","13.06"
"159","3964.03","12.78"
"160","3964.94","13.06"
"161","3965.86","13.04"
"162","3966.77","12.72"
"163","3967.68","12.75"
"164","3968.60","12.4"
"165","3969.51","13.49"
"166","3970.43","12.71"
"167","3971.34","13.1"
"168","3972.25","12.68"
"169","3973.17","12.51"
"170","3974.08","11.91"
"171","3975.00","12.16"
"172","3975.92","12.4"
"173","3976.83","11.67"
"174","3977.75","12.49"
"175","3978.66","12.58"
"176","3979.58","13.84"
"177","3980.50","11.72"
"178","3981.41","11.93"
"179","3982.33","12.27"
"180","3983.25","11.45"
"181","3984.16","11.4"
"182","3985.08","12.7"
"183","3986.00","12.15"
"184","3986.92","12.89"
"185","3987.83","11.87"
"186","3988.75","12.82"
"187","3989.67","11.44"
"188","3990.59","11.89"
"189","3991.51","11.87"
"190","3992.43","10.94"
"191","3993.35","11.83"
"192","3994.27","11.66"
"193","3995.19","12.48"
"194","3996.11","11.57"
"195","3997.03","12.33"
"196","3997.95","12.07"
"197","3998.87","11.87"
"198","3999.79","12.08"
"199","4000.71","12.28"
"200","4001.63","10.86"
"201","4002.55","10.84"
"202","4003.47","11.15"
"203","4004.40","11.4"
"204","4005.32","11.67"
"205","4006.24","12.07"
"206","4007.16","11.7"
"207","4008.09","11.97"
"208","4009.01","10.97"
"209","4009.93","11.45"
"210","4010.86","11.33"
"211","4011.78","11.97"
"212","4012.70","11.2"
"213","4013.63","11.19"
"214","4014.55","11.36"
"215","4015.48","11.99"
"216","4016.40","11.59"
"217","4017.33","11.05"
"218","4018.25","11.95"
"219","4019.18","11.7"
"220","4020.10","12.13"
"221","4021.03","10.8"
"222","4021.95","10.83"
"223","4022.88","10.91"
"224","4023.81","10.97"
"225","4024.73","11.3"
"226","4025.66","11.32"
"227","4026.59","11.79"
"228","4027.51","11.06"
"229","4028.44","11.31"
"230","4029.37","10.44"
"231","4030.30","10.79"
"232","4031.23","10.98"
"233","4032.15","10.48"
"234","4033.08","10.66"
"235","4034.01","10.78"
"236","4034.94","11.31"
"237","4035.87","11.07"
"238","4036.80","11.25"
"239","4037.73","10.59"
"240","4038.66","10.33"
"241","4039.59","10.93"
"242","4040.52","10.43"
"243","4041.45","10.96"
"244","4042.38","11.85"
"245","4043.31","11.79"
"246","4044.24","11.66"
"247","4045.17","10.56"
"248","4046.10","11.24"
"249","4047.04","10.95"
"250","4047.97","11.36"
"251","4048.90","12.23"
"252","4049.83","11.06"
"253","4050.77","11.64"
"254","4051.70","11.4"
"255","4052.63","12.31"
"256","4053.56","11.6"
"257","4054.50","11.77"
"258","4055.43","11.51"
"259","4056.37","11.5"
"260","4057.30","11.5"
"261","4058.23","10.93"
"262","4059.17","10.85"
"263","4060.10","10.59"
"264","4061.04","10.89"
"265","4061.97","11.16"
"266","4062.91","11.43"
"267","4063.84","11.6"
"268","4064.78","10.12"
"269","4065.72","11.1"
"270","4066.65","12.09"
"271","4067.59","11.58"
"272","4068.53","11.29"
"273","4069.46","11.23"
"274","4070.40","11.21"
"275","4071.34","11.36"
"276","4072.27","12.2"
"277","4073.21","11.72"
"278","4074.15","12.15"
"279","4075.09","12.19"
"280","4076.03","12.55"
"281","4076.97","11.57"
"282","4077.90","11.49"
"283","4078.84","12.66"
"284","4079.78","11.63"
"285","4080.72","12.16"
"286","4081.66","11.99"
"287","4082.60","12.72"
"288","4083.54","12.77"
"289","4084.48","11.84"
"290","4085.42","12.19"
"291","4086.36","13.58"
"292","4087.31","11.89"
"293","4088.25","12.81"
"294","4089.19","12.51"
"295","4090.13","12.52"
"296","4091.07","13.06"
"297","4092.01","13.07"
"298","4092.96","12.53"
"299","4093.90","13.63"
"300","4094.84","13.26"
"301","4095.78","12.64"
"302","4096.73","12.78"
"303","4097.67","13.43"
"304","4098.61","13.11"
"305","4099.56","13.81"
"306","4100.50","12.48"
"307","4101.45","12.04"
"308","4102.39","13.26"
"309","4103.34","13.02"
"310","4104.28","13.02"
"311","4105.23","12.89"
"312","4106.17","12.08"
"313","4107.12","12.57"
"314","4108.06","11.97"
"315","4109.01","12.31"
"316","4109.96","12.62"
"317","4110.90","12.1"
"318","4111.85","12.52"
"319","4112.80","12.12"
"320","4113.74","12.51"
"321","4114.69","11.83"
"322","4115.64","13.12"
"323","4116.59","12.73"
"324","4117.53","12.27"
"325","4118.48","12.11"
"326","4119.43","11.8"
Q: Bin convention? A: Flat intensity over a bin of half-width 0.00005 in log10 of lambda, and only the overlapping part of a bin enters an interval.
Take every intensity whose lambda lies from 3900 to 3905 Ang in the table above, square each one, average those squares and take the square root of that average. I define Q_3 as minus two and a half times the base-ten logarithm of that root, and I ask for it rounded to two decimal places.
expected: -2.81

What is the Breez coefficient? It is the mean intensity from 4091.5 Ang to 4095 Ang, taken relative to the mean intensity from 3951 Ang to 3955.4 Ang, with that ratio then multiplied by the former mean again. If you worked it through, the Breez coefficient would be 13.2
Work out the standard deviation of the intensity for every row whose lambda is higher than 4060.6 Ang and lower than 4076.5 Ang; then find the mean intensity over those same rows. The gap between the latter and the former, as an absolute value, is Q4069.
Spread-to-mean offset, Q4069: 10.9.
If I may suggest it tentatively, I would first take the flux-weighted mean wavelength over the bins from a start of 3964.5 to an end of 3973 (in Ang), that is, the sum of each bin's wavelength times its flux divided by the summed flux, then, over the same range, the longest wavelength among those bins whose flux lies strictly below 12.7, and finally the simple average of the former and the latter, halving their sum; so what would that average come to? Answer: 3970.4 Ang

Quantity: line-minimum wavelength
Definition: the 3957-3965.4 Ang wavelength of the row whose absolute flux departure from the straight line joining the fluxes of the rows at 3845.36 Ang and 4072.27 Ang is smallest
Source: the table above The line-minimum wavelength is 3964.94 Ang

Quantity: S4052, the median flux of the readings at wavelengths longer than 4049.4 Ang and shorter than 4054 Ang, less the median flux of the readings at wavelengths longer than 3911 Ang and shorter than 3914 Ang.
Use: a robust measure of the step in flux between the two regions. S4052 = -1.52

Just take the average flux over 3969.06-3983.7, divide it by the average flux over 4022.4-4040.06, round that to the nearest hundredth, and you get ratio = 1.13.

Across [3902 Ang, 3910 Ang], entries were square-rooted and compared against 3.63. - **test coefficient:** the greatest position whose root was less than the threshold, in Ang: 3908.74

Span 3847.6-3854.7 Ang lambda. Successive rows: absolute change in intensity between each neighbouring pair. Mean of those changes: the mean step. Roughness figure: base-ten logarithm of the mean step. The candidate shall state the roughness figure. -0.21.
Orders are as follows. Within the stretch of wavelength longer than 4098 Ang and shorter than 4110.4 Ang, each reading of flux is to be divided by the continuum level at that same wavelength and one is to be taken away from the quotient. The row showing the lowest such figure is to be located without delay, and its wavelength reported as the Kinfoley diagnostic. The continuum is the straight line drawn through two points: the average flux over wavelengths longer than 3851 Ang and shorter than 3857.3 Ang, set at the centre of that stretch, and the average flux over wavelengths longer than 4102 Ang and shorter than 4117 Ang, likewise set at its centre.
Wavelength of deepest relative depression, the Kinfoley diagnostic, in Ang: 4108.06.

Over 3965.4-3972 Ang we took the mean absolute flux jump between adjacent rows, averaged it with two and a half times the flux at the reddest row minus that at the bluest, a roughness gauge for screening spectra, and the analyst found 0.32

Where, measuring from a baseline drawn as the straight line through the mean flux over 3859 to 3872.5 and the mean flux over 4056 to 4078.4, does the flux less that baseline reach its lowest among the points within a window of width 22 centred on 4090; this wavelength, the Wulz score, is 4079.78 Ang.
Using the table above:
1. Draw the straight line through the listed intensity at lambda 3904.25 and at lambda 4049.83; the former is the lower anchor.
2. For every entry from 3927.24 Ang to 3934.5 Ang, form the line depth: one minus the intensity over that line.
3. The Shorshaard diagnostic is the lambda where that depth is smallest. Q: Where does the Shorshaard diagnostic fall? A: 3929.50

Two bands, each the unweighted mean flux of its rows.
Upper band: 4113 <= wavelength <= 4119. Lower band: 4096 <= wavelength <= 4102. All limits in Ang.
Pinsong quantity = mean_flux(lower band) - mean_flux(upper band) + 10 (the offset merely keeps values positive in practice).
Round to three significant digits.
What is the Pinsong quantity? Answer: 10.5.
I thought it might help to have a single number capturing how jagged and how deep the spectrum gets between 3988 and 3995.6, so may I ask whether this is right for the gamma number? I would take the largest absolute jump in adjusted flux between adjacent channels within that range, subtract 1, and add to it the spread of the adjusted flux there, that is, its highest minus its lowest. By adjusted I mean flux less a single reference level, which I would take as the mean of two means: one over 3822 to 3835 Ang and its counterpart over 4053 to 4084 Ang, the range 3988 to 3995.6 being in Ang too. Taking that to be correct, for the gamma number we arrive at 2.3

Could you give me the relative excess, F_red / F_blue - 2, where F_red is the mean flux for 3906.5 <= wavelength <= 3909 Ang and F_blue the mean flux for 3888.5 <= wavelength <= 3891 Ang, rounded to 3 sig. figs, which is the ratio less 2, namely -1.05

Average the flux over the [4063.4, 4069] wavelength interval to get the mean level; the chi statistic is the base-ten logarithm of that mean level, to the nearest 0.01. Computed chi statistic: 1.05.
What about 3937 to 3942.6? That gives 1.11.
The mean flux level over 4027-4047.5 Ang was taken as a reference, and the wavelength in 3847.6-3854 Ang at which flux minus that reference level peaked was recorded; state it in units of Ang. 3850.68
